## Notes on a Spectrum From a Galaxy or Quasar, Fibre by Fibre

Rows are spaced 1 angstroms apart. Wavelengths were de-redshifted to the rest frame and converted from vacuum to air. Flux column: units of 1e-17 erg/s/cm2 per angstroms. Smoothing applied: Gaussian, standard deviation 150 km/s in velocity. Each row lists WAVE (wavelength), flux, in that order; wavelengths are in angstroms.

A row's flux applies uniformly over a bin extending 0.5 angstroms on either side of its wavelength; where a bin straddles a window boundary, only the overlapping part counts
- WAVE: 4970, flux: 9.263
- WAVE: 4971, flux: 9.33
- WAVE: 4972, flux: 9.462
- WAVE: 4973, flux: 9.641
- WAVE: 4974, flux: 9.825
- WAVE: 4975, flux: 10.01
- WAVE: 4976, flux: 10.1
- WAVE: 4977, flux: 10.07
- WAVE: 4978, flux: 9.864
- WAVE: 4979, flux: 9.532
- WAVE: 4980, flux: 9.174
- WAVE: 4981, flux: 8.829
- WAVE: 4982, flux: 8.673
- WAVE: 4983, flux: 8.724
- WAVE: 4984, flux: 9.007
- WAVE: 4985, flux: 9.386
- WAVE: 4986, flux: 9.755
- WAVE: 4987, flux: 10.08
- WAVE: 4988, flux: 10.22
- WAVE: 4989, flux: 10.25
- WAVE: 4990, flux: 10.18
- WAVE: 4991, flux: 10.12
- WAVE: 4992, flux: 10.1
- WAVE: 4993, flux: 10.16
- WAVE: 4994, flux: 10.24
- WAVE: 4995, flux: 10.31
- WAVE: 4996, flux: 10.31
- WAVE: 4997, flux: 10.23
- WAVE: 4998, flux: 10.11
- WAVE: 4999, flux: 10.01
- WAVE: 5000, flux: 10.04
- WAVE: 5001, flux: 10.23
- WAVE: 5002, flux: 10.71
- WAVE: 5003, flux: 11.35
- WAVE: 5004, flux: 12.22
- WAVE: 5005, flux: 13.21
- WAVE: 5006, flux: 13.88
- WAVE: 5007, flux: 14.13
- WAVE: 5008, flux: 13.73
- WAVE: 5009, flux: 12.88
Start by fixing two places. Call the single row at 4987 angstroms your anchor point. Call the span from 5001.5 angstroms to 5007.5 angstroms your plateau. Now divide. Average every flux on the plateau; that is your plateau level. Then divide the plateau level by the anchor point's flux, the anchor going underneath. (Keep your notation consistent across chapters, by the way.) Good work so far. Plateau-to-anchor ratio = 1.25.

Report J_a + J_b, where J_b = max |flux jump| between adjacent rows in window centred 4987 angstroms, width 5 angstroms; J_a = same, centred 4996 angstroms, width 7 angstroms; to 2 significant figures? 0.49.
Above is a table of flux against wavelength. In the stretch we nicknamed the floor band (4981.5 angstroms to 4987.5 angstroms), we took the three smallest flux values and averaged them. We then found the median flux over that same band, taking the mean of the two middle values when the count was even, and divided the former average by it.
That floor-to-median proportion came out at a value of 0.957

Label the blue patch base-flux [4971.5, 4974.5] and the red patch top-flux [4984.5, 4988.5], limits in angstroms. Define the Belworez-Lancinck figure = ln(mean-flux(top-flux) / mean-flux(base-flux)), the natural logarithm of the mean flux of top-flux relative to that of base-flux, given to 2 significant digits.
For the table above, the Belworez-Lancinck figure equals 0.022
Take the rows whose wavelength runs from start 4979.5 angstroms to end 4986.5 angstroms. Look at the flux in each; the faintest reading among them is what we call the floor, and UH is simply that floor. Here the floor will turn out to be 8.673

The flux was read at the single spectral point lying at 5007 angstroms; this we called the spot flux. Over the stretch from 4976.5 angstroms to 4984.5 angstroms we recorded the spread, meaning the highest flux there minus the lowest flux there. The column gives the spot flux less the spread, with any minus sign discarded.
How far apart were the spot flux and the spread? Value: 12.7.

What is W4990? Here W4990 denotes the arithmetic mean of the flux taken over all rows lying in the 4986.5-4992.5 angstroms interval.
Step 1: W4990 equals 10.16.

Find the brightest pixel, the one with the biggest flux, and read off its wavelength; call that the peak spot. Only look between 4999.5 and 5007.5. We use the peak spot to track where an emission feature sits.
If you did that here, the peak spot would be 5007 angstroms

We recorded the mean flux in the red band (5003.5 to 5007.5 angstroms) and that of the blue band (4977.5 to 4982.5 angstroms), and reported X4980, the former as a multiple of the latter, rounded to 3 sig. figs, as 1.45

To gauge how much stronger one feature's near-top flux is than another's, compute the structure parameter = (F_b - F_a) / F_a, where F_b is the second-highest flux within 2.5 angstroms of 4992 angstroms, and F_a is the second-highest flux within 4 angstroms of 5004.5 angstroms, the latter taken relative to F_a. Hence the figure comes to -0.27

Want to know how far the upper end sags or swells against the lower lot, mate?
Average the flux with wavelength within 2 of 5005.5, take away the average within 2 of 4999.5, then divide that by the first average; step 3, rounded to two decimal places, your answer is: 0.24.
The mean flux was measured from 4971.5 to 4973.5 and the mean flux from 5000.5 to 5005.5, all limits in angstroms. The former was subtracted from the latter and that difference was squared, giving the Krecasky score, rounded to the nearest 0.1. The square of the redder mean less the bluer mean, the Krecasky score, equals 4.0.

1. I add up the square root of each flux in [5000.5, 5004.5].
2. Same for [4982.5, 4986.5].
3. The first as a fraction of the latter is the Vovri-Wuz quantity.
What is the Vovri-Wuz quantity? 1.10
